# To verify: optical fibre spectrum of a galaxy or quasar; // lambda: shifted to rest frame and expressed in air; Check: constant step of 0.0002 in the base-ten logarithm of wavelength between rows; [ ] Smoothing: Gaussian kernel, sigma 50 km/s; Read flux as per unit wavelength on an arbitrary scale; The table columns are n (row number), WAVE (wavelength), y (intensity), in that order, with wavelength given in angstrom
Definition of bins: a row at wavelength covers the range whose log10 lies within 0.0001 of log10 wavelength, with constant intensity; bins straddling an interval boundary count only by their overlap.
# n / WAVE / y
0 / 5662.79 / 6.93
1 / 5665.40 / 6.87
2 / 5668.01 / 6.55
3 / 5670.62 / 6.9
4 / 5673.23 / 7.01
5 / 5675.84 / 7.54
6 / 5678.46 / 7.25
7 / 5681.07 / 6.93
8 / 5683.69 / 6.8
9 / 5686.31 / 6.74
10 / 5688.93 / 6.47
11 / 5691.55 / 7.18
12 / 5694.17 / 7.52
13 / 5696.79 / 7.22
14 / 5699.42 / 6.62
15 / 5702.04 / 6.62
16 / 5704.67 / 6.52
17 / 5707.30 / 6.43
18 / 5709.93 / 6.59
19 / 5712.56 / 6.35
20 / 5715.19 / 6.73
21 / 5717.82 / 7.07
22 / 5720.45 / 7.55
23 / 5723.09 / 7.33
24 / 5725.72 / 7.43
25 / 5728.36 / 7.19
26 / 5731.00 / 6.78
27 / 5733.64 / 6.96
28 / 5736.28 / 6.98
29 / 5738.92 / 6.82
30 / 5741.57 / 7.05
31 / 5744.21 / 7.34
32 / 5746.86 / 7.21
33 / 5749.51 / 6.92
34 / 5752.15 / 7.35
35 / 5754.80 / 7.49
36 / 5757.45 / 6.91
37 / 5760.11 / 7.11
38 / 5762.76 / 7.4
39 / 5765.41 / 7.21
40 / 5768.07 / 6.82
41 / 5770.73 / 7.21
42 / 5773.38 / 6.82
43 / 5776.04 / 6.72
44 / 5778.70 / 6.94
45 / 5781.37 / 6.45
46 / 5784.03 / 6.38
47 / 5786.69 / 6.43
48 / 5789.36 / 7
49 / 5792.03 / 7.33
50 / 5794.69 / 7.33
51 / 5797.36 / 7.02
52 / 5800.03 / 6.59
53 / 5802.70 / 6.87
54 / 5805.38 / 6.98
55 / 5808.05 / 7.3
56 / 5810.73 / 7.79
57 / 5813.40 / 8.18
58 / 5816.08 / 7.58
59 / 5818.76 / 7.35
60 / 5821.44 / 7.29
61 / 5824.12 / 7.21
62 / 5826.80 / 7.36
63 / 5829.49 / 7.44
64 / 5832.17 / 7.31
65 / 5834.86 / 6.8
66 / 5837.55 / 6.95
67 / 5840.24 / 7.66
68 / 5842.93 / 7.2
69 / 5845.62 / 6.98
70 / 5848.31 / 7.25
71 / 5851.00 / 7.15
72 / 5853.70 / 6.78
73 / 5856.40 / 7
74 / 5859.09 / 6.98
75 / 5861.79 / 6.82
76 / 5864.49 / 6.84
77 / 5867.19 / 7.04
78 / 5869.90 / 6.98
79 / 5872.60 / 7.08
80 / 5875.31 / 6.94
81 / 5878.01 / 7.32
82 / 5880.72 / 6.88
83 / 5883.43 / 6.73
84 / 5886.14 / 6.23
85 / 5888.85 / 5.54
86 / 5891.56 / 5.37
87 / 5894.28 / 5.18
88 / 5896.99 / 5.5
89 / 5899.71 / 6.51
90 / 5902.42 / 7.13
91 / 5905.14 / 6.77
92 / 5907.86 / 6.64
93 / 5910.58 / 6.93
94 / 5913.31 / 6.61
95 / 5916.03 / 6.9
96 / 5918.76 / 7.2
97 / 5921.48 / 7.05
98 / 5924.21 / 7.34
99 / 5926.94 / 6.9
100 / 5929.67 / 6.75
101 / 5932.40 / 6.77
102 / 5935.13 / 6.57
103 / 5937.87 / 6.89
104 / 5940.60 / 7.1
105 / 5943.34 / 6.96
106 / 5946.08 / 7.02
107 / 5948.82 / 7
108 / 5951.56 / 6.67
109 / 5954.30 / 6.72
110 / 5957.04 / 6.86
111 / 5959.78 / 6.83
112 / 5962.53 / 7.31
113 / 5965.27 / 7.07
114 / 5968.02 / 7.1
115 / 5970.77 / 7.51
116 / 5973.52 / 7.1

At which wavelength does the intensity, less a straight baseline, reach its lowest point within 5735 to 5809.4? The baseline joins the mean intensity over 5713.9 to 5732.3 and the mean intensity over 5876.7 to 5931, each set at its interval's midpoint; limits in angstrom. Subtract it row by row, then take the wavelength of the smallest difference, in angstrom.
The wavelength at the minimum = 5784.03 angstrom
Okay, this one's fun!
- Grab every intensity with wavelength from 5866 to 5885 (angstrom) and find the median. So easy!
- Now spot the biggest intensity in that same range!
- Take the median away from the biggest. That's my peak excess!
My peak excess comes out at 0.34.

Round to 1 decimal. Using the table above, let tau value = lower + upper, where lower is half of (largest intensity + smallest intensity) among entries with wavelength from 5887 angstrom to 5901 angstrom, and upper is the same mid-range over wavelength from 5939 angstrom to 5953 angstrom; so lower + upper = 12.7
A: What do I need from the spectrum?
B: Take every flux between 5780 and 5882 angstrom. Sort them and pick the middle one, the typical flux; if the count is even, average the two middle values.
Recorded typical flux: 7.03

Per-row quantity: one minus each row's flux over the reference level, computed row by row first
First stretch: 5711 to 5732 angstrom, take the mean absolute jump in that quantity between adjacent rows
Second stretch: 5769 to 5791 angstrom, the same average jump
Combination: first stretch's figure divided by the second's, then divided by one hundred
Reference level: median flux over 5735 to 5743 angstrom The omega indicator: 0.0115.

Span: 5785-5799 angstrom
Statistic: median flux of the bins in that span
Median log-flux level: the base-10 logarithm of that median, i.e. 0.846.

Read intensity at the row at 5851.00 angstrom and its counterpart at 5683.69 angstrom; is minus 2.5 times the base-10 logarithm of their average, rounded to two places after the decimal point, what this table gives -2.11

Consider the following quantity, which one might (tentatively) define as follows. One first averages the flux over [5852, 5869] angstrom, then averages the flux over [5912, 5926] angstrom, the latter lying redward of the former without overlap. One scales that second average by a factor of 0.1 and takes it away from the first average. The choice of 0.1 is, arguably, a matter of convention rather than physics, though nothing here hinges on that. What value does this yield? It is 6.21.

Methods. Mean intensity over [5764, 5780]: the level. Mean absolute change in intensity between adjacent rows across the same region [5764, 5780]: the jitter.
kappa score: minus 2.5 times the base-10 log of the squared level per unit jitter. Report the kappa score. -5.5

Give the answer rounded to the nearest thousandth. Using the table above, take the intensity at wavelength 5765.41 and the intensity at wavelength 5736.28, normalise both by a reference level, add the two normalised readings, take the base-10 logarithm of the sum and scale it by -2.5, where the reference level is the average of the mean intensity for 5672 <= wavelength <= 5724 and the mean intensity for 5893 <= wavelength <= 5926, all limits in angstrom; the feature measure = -0.801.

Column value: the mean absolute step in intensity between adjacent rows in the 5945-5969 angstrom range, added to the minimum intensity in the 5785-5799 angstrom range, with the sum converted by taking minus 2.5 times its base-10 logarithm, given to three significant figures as -2.05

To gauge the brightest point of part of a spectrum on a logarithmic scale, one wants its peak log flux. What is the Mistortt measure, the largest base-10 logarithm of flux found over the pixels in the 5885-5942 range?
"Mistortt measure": 0.866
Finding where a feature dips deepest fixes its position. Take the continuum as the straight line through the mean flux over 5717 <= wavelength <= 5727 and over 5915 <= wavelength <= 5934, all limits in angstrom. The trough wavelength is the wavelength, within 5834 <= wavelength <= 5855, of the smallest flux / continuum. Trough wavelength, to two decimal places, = 5834.86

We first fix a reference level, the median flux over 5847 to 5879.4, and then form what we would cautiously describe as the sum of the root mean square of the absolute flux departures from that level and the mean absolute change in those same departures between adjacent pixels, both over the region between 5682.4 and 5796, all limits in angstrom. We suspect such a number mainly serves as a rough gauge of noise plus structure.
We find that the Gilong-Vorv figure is 0.5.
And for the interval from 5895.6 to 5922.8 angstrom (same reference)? 0.8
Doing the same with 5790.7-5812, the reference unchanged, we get 0.6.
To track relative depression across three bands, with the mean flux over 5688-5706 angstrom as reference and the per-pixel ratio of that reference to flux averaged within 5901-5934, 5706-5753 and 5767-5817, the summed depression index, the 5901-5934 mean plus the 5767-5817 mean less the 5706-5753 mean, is 0.99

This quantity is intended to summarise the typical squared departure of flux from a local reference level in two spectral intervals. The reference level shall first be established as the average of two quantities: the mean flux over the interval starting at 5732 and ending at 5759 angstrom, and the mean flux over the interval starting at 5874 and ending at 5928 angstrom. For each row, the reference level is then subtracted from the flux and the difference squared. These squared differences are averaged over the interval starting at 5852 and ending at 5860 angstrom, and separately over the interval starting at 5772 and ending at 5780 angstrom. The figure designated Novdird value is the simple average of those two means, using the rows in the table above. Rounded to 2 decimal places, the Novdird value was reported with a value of 0.01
